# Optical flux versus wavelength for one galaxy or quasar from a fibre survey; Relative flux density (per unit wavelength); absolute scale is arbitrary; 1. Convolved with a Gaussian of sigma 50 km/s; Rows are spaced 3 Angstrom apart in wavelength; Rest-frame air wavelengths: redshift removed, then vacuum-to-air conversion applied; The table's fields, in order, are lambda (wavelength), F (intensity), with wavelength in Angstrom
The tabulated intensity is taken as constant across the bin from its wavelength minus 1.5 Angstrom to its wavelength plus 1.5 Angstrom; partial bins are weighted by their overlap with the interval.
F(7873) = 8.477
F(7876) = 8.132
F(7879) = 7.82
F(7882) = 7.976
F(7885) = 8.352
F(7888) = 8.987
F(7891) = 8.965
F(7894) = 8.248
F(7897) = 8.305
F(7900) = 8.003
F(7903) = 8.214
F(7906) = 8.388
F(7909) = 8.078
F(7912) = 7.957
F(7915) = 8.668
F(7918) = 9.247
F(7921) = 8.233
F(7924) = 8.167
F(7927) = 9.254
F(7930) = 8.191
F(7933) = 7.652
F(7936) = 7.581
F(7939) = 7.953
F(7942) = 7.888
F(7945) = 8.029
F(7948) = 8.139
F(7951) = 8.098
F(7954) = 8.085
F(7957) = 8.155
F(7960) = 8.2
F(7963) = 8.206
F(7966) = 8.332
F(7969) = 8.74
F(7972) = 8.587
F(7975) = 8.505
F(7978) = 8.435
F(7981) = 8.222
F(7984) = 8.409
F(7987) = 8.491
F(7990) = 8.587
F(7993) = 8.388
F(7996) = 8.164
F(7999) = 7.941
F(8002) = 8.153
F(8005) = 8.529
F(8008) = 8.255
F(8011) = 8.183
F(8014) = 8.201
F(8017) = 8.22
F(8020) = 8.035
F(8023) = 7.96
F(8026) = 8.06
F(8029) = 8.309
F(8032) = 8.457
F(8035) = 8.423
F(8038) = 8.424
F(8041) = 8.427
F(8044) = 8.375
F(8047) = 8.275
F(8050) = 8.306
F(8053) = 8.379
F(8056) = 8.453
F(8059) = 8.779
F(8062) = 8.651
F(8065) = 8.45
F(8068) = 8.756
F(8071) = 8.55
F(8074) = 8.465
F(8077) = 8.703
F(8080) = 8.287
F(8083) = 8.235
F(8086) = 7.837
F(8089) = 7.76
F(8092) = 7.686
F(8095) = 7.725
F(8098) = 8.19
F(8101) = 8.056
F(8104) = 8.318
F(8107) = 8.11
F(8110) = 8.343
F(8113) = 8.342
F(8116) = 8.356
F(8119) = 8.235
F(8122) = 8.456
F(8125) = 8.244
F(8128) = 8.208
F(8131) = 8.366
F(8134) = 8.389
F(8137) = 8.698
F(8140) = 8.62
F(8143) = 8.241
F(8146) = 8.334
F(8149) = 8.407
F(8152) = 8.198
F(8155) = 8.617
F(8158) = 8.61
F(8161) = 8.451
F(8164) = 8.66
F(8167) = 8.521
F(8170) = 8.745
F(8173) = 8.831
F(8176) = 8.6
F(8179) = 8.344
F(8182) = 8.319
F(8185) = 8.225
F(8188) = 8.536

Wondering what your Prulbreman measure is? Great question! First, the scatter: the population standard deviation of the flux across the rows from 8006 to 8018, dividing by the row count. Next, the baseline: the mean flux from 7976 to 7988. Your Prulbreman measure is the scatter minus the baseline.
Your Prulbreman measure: -8.36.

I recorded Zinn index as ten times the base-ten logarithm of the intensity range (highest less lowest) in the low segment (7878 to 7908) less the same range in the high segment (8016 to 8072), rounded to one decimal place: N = -4.6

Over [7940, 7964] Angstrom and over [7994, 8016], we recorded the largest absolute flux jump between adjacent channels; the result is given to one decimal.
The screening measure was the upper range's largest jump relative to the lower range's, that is 2.7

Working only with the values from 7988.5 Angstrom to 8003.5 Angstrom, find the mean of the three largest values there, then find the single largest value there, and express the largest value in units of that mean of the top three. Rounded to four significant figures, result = 1.025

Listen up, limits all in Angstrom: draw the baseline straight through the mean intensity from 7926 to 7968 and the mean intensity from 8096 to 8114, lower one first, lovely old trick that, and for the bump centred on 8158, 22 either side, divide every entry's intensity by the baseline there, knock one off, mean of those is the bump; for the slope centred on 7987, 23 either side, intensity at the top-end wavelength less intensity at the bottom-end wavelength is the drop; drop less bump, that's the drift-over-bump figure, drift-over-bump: -0.11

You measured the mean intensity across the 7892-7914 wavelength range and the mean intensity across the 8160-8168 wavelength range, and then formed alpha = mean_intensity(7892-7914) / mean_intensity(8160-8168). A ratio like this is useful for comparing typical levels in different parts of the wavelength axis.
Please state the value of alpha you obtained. 0.96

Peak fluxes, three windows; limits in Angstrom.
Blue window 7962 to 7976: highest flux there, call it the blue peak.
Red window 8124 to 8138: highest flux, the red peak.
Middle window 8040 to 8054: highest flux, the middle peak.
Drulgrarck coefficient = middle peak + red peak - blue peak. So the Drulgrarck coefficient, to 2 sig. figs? 8.4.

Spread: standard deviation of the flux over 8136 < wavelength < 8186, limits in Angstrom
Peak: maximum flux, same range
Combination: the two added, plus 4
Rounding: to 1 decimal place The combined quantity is 13.0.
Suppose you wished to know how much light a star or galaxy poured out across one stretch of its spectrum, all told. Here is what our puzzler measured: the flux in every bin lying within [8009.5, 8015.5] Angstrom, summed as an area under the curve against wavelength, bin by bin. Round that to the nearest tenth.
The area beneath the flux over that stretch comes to 49.2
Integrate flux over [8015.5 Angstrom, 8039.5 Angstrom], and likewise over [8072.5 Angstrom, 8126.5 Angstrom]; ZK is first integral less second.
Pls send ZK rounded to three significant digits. -244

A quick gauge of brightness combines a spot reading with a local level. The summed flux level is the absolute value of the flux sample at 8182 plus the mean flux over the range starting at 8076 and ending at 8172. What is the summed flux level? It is 16.6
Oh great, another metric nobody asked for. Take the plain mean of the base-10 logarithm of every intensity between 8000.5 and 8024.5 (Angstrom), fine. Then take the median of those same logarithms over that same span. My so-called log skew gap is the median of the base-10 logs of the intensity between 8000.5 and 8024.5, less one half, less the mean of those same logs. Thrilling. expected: -0.500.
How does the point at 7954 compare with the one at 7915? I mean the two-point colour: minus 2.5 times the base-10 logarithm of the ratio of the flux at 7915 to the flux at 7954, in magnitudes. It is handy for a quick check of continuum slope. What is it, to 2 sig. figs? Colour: -0.076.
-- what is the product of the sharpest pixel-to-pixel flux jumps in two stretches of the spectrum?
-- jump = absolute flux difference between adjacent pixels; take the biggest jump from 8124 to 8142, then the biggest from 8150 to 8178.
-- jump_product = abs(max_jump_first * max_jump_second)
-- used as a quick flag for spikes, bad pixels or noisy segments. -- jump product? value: 0.13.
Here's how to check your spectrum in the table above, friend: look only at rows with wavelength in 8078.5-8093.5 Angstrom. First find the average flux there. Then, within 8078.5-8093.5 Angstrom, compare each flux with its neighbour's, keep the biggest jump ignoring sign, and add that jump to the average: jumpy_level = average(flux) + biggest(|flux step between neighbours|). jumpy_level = 8.4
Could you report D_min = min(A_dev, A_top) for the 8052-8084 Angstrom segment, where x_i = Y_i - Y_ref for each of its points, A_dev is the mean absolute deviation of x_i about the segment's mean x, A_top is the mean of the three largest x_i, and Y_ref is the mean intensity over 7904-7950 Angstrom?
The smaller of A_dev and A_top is 0.15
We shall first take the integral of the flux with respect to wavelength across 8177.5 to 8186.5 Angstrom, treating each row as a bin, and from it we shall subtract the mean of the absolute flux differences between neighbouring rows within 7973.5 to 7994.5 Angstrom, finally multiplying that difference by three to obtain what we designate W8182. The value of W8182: 224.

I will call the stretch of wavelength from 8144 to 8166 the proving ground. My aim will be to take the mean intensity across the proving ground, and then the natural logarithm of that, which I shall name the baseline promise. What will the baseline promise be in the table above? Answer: 2.14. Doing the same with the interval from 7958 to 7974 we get 2.13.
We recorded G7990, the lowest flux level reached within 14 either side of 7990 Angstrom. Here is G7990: 7.941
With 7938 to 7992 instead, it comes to 7.888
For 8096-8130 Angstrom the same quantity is 8.056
